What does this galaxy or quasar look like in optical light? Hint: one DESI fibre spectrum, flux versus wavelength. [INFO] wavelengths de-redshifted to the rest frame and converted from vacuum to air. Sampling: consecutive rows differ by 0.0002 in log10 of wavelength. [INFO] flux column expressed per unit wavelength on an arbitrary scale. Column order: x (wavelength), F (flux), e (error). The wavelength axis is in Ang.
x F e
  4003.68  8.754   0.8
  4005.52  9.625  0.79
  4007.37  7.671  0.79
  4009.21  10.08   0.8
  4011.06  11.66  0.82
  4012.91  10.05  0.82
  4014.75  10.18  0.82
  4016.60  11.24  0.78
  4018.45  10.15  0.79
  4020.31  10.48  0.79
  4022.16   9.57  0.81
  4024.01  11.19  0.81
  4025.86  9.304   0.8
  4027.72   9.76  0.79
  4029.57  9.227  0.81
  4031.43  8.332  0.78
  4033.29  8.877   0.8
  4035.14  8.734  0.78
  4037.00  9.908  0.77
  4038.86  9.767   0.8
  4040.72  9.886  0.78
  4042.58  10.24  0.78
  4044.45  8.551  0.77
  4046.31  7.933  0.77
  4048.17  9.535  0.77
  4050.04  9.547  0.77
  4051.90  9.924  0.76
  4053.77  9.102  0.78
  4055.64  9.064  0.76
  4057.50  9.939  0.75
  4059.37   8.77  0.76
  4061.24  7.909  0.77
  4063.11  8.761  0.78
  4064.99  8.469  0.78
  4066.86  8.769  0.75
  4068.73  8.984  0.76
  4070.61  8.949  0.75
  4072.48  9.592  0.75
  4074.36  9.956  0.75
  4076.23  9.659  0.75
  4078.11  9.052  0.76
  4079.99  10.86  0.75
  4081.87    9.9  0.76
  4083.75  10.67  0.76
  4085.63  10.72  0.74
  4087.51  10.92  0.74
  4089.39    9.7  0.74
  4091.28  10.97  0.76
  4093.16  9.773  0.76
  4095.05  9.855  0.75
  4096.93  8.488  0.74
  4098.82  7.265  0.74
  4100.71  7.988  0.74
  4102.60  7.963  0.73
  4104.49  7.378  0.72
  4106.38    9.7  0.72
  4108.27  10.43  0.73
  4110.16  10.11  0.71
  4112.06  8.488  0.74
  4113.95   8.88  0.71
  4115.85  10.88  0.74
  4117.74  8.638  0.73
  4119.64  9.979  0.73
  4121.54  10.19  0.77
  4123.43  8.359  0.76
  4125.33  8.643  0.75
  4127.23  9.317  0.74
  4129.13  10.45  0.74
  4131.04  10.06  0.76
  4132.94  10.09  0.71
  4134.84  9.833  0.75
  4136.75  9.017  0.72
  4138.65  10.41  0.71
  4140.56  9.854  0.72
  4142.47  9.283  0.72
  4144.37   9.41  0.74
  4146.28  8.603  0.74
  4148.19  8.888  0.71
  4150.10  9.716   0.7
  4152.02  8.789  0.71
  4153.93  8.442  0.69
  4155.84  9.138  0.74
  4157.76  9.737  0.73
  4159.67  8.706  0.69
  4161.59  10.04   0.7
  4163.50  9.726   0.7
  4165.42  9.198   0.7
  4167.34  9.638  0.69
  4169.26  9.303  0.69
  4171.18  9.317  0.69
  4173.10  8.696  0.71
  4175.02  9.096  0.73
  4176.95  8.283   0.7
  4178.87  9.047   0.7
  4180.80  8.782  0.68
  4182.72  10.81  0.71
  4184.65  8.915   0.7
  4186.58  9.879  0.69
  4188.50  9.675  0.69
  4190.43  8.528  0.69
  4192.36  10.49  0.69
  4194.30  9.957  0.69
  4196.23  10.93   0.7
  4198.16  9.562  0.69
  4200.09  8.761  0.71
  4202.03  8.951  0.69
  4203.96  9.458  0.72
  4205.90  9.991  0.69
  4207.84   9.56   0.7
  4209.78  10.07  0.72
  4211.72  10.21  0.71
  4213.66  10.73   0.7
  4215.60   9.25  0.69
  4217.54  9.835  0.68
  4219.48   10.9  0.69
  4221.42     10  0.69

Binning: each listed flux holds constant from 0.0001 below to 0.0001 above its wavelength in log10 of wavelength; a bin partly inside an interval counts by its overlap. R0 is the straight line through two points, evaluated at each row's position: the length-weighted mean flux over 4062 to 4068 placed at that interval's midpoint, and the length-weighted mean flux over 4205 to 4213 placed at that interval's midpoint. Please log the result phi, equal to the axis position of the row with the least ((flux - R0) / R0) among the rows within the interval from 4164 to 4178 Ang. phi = 4176.95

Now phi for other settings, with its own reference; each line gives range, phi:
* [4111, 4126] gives 4123.43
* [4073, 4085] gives 4078.11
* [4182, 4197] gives 4190.43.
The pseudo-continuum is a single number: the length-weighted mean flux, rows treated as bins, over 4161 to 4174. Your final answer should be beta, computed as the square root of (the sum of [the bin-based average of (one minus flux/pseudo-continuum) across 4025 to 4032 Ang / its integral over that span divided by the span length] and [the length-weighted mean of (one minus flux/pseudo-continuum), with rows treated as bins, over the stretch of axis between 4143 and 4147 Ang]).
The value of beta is 0.24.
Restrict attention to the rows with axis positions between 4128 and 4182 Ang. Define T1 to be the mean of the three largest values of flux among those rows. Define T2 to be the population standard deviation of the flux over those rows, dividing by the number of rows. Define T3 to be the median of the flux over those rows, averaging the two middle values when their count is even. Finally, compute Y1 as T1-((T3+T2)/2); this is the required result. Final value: 5.38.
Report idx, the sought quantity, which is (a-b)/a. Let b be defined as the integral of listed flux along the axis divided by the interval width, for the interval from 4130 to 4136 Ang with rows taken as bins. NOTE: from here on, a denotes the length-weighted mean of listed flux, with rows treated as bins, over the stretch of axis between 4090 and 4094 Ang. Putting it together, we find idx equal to 0.036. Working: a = 10.3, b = 9.96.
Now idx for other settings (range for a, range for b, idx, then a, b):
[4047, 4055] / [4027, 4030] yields -0.008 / 9.5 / 9.54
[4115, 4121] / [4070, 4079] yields 0.038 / 9.8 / 9.47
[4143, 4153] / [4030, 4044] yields -0.029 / 9.1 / 9.35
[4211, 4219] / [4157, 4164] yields 0.051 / 10.1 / 9.55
